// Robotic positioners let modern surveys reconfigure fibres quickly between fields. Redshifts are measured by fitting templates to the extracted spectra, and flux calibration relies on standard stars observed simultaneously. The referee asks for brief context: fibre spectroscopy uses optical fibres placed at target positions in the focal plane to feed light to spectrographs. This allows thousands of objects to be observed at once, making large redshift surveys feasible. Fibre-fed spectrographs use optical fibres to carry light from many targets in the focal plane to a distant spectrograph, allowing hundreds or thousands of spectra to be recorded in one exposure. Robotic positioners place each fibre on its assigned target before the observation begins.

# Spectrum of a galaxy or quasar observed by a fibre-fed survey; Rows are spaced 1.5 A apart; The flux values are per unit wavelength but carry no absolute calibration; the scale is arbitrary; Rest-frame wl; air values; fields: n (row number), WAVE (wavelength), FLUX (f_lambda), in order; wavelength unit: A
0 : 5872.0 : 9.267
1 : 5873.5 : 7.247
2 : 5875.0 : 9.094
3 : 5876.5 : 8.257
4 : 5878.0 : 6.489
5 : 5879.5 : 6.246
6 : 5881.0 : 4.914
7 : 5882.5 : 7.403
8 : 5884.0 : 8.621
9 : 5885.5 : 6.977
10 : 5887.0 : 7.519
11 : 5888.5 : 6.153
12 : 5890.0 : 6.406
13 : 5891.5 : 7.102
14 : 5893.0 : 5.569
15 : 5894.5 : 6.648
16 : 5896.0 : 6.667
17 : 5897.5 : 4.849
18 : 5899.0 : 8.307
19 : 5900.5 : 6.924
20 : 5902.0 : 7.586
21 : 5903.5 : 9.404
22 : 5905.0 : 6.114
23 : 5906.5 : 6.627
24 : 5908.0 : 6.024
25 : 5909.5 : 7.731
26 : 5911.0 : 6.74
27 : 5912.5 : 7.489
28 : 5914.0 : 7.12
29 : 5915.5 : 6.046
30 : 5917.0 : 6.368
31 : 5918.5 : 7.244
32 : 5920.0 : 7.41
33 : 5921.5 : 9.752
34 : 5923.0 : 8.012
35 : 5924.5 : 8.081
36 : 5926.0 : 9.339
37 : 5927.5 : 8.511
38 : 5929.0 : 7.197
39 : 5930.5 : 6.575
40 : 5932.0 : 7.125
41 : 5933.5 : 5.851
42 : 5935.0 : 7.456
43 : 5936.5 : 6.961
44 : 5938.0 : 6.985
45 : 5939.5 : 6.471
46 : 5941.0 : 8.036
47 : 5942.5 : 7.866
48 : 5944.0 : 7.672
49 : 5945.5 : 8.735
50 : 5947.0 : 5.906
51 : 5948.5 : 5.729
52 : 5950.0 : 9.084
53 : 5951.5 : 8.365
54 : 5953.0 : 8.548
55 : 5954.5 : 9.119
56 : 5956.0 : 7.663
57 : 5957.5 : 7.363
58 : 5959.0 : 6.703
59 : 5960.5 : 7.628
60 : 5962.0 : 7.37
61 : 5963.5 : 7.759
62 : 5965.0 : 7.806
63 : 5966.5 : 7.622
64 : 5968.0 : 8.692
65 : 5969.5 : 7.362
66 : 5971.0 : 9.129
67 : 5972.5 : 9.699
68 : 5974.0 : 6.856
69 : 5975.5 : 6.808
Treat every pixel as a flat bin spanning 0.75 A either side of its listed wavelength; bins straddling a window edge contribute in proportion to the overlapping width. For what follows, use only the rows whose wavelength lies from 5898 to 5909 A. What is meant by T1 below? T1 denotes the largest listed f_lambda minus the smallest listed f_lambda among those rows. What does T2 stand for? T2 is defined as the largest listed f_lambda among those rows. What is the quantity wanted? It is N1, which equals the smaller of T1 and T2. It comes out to 3.4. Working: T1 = 3.4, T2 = 9.404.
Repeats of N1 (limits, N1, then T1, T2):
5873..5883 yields 4.2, 4.2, 9.094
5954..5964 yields 2.4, 2.4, 9.119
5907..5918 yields 1.7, 1.7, 7.731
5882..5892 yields 2.5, 2.5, 8.621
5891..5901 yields 3.5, 3.5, 8.307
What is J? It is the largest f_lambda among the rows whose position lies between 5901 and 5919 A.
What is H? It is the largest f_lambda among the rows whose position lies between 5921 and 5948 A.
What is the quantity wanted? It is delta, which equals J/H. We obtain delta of 0.96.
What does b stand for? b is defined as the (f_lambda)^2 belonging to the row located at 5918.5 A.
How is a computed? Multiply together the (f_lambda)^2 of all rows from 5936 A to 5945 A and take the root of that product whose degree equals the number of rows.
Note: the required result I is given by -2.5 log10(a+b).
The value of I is -5.06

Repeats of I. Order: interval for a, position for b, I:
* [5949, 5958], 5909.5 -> -5.28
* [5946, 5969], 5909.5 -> -5.18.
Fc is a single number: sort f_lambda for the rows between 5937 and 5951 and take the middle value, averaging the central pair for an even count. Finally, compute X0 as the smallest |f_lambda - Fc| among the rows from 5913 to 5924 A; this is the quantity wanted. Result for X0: 0.26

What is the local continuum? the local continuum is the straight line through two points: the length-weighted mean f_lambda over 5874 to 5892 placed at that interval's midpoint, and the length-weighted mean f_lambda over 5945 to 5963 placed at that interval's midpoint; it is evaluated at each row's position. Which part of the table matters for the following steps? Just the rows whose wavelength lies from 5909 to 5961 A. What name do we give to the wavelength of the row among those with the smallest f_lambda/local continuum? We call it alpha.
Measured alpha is 5948.5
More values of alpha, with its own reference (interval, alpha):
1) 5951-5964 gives 5959.0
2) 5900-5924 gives 5915.5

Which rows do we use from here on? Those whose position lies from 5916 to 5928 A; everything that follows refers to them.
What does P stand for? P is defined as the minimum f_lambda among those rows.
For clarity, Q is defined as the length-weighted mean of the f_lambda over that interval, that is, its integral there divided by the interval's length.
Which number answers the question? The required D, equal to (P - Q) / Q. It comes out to -0.21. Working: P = 6.368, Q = 8.0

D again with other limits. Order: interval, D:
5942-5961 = -0.26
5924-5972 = -0.25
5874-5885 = -0.33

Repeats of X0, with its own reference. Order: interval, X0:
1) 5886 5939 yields 0.06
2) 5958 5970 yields 0.04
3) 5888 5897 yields 0.57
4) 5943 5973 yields 0.00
